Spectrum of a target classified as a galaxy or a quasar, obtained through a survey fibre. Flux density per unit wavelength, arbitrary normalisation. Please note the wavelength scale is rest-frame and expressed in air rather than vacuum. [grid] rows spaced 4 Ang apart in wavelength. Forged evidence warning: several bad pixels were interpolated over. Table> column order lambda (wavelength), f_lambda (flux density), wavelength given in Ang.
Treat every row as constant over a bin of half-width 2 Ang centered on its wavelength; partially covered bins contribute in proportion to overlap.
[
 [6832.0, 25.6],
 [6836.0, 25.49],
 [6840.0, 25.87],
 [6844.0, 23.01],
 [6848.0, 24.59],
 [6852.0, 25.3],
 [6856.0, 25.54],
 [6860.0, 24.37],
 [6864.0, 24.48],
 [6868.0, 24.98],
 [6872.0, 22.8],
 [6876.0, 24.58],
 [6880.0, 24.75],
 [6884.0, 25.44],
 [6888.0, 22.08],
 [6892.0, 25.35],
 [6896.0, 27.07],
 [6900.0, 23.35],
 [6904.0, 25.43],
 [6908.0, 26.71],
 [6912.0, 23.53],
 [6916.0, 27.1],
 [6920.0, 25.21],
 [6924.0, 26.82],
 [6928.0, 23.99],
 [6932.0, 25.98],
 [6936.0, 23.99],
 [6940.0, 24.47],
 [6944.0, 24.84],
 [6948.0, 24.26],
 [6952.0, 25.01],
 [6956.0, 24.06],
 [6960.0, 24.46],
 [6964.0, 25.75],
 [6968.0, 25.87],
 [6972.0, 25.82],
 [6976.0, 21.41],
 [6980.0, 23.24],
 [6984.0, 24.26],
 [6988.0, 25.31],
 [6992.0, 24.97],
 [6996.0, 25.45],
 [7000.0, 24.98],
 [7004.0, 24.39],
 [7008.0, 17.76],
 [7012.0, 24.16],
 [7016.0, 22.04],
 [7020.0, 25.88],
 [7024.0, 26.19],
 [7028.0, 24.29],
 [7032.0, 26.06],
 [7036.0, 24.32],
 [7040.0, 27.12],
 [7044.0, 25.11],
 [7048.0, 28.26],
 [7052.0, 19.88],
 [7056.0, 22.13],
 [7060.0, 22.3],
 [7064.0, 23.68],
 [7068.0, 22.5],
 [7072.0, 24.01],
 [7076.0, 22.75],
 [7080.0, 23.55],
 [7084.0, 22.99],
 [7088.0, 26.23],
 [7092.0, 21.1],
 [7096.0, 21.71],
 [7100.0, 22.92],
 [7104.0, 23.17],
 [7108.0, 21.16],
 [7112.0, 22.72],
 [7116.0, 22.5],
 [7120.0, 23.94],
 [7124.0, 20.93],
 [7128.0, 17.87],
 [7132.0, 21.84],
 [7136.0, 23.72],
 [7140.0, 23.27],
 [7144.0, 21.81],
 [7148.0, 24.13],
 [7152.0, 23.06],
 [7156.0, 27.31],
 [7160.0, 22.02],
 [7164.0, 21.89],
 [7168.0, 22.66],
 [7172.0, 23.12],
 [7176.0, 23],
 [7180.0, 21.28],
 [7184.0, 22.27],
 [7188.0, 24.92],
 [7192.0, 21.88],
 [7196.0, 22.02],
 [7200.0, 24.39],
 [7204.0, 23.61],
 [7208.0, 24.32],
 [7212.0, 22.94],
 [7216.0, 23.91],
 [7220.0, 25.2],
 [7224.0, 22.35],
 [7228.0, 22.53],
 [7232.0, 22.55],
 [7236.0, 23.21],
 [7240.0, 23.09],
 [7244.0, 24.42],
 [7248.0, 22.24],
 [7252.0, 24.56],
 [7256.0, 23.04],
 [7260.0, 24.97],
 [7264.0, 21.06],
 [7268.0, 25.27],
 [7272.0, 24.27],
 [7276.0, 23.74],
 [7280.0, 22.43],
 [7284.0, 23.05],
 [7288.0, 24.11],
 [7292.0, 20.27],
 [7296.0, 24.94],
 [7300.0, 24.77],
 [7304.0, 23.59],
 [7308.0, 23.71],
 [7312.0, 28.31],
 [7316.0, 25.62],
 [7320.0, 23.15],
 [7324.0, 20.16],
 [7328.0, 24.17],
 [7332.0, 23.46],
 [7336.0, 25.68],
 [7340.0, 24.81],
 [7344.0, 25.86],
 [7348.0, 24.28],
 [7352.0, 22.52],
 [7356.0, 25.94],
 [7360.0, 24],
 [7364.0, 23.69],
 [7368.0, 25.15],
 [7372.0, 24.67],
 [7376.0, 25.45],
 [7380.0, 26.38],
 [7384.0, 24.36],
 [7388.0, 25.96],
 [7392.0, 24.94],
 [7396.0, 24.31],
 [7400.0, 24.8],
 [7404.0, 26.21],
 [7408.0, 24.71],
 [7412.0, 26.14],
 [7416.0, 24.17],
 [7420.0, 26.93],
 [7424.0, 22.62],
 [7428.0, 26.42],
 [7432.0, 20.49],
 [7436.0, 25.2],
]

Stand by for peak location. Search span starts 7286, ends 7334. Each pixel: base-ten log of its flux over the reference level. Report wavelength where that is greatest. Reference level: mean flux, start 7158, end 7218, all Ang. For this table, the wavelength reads 7312.0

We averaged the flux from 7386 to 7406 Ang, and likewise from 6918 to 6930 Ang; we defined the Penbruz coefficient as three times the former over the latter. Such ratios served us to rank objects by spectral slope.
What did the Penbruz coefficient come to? 2.99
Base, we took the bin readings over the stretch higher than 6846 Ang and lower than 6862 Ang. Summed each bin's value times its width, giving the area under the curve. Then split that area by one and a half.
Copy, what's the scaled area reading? 266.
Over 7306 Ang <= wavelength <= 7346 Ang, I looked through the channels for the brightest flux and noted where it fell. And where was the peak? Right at 7312.0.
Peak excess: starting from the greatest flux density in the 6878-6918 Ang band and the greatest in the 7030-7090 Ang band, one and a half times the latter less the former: 15.3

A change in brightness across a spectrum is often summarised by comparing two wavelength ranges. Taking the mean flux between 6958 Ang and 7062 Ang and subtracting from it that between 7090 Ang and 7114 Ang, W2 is 2.2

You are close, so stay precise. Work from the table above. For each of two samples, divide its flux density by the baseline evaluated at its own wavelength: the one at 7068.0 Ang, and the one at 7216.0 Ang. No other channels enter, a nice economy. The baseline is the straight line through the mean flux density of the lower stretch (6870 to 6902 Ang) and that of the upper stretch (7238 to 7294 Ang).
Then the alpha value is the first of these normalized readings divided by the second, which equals 0.92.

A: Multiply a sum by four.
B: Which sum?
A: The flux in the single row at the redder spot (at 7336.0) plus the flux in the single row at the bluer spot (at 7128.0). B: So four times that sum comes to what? 174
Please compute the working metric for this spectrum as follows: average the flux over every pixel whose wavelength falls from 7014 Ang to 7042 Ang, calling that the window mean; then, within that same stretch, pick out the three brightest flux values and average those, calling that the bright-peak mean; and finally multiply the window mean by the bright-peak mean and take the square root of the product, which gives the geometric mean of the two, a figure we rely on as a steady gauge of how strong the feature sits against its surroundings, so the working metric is 25.8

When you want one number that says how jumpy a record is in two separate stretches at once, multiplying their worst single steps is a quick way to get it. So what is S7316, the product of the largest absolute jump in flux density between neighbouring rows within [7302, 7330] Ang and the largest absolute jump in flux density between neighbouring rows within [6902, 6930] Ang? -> 16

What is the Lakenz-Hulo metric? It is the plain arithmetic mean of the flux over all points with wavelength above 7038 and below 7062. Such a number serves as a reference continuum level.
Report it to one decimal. 24.1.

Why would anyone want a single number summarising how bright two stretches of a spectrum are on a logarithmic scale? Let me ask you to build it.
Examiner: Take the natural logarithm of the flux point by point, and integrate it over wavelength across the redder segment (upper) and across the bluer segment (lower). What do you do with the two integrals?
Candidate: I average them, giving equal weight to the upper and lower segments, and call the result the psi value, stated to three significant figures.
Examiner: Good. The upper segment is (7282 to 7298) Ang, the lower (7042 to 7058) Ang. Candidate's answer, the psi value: 50.4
